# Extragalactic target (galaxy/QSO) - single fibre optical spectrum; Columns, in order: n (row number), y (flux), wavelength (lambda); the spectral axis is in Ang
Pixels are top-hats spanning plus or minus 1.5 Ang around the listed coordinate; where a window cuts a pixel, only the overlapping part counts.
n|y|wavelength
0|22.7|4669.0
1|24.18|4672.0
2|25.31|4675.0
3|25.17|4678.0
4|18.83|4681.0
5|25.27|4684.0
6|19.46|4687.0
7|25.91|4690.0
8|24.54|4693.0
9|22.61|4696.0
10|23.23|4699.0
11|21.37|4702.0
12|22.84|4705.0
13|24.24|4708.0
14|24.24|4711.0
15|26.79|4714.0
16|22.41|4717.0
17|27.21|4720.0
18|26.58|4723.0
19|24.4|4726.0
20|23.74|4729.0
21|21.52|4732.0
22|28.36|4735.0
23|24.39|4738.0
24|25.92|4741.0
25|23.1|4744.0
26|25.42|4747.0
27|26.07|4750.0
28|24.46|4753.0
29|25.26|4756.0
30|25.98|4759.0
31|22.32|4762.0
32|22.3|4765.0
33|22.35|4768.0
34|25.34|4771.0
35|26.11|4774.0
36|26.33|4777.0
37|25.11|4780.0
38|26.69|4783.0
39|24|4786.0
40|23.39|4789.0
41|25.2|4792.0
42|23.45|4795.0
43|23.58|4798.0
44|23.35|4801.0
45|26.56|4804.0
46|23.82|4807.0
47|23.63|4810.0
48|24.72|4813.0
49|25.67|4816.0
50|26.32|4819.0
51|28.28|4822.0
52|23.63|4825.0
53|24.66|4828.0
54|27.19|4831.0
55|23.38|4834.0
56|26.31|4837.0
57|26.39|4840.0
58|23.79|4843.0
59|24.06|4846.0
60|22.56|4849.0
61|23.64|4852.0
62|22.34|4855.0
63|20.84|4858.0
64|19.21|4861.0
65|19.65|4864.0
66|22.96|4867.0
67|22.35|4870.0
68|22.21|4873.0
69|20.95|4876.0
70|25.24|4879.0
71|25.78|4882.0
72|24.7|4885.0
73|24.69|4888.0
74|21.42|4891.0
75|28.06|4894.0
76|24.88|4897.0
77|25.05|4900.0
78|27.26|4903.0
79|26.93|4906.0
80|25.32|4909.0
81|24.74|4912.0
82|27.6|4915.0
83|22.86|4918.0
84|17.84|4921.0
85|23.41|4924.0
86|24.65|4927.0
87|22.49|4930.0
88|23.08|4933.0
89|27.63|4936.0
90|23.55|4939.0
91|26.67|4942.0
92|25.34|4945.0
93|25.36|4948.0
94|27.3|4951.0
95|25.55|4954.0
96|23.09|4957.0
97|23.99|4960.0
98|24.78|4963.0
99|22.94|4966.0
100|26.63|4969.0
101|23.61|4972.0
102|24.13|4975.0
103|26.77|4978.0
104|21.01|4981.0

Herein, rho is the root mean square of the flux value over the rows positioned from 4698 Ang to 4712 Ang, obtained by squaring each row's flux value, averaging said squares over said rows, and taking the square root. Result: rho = 23.2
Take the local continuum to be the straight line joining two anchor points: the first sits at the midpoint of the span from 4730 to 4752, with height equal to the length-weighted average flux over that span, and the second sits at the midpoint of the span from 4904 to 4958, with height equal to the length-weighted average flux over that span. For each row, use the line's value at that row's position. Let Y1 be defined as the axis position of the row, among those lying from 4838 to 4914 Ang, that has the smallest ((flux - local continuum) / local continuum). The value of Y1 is 4861.0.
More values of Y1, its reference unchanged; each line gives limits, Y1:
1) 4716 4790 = 4732.0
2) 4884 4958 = 4921.0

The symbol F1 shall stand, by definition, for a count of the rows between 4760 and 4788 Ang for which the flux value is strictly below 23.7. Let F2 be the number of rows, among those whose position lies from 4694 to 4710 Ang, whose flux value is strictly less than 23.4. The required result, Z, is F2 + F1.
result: 7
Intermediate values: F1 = 3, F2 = 4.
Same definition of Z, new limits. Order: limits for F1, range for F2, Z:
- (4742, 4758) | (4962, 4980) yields 2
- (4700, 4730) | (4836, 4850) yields 4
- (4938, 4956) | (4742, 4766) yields 4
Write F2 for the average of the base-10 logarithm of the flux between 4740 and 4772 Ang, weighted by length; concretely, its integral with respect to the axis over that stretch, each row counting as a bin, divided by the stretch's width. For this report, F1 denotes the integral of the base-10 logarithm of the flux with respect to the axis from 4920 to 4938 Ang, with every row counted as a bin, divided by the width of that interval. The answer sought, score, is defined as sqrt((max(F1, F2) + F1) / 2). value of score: 1.173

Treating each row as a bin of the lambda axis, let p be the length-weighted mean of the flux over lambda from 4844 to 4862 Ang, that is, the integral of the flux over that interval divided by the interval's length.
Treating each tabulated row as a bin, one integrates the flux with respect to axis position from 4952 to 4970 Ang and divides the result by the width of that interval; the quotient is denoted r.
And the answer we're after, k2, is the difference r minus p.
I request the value 2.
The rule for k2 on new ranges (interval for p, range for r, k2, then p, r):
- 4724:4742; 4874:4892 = -1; 24.7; 23.8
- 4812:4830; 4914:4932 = -3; 25.6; 23.0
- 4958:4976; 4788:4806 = 0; 24.3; 24.3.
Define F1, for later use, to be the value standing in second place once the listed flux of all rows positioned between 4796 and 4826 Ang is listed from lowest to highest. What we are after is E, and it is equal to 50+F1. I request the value 73.6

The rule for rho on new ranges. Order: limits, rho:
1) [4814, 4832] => 26.0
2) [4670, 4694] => 23.7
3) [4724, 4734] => 23.3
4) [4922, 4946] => 24.7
